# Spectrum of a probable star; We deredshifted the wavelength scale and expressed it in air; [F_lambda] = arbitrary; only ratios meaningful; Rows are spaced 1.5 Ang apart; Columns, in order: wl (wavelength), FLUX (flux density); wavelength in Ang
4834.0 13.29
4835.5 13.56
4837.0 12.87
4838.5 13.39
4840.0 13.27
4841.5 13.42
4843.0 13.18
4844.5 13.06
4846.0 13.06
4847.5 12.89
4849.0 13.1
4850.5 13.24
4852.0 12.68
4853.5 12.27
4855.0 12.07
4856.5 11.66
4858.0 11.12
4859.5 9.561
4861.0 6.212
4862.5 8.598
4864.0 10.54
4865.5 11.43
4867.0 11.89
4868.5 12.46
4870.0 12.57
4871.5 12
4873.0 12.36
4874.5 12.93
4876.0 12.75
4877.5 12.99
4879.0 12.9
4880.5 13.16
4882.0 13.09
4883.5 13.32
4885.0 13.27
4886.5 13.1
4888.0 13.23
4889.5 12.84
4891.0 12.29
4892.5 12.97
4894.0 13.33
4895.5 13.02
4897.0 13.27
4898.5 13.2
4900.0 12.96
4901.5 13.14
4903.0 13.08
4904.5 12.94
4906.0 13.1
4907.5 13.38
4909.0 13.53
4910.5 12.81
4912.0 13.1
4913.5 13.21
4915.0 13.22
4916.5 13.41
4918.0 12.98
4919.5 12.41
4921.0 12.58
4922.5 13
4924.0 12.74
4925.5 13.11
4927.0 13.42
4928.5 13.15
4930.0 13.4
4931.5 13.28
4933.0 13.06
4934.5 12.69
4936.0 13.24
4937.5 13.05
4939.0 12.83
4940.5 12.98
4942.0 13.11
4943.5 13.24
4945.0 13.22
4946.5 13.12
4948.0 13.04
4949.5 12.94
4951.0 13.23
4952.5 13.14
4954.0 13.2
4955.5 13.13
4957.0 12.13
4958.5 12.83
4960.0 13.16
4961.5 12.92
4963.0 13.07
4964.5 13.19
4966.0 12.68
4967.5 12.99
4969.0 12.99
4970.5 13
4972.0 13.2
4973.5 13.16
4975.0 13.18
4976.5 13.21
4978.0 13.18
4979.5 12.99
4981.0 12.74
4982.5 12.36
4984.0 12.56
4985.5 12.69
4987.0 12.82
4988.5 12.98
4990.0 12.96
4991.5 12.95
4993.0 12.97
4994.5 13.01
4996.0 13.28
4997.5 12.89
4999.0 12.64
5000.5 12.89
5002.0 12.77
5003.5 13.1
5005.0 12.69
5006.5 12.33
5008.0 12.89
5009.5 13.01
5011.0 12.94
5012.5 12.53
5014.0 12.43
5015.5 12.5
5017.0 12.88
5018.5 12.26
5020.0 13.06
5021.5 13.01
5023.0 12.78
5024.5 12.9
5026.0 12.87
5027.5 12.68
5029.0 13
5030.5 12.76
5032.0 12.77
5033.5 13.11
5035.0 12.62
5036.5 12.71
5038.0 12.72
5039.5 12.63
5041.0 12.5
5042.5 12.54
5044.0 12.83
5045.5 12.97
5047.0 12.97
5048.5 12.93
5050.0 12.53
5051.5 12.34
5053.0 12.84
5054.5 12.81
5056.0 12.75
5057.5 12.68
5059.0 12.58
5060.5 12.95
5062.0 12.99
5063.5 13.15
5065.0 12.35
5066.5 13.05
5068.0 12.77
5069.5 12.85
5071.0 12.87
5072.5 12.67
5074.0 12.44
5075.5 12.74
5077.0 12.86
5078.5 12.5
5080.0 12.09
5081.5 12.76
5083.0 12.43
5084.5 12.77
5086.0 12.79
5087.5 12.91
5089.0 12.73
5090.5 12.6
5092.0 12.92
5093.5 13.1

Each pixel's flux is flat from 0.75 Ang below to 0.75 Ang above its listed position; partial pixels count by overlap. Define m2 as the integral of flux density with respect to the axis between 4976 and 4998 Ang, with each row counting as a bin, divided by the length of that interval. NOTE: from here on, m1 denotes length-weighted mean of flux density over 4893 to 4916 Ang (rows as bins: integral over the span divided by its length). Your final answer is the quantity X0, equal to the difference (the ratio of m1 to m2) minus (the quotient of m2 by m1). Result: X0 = 0.038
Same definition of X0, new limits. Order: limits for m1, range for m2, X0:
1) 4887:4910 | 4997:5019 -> 0.056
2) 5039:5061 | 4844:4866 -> 0.217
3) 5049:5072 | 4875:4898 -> -0.042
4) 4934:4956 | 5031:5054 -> 0.054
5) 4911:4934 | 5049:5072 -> 0.046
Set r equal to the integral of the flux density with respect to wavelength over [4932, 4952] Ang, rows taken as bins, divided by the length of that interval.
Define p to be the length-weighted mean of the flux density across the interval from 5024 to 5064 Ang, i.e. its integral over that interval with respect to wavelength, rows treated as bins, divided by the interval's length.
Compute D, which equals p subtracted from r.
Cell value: 0.28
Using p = 12.8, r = 13.1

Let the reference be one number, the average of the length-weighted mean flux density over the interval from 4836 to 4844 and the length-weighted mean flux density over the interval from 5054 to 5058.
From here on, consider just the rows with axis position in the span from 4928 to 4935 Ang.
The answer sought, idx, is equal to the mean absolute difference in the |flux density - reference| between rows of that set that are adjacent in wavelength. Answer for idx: 0.20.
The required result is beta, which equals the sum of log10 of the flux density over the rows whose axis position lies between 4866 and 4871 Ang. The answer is 3.27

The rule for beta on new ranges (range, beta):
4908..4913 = 3.36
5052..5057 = 3.32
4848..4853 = 3.34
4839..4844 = 3.37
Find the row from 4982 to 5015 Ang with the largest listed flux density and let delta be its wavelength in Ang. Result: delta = 4996.0 Ang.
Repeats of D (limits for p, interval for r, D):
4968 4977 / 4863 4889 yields -0.57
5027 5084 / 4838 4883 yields -0.60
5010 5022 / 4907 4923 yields 0.35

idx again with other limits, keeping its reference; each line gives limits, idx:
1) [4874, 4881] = 0.15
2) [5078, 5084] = 0.47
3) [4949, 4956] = 0.10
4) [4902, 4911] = 0.18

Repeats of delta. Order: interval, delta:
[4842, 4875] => 4850.5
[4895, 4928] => 4909.0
